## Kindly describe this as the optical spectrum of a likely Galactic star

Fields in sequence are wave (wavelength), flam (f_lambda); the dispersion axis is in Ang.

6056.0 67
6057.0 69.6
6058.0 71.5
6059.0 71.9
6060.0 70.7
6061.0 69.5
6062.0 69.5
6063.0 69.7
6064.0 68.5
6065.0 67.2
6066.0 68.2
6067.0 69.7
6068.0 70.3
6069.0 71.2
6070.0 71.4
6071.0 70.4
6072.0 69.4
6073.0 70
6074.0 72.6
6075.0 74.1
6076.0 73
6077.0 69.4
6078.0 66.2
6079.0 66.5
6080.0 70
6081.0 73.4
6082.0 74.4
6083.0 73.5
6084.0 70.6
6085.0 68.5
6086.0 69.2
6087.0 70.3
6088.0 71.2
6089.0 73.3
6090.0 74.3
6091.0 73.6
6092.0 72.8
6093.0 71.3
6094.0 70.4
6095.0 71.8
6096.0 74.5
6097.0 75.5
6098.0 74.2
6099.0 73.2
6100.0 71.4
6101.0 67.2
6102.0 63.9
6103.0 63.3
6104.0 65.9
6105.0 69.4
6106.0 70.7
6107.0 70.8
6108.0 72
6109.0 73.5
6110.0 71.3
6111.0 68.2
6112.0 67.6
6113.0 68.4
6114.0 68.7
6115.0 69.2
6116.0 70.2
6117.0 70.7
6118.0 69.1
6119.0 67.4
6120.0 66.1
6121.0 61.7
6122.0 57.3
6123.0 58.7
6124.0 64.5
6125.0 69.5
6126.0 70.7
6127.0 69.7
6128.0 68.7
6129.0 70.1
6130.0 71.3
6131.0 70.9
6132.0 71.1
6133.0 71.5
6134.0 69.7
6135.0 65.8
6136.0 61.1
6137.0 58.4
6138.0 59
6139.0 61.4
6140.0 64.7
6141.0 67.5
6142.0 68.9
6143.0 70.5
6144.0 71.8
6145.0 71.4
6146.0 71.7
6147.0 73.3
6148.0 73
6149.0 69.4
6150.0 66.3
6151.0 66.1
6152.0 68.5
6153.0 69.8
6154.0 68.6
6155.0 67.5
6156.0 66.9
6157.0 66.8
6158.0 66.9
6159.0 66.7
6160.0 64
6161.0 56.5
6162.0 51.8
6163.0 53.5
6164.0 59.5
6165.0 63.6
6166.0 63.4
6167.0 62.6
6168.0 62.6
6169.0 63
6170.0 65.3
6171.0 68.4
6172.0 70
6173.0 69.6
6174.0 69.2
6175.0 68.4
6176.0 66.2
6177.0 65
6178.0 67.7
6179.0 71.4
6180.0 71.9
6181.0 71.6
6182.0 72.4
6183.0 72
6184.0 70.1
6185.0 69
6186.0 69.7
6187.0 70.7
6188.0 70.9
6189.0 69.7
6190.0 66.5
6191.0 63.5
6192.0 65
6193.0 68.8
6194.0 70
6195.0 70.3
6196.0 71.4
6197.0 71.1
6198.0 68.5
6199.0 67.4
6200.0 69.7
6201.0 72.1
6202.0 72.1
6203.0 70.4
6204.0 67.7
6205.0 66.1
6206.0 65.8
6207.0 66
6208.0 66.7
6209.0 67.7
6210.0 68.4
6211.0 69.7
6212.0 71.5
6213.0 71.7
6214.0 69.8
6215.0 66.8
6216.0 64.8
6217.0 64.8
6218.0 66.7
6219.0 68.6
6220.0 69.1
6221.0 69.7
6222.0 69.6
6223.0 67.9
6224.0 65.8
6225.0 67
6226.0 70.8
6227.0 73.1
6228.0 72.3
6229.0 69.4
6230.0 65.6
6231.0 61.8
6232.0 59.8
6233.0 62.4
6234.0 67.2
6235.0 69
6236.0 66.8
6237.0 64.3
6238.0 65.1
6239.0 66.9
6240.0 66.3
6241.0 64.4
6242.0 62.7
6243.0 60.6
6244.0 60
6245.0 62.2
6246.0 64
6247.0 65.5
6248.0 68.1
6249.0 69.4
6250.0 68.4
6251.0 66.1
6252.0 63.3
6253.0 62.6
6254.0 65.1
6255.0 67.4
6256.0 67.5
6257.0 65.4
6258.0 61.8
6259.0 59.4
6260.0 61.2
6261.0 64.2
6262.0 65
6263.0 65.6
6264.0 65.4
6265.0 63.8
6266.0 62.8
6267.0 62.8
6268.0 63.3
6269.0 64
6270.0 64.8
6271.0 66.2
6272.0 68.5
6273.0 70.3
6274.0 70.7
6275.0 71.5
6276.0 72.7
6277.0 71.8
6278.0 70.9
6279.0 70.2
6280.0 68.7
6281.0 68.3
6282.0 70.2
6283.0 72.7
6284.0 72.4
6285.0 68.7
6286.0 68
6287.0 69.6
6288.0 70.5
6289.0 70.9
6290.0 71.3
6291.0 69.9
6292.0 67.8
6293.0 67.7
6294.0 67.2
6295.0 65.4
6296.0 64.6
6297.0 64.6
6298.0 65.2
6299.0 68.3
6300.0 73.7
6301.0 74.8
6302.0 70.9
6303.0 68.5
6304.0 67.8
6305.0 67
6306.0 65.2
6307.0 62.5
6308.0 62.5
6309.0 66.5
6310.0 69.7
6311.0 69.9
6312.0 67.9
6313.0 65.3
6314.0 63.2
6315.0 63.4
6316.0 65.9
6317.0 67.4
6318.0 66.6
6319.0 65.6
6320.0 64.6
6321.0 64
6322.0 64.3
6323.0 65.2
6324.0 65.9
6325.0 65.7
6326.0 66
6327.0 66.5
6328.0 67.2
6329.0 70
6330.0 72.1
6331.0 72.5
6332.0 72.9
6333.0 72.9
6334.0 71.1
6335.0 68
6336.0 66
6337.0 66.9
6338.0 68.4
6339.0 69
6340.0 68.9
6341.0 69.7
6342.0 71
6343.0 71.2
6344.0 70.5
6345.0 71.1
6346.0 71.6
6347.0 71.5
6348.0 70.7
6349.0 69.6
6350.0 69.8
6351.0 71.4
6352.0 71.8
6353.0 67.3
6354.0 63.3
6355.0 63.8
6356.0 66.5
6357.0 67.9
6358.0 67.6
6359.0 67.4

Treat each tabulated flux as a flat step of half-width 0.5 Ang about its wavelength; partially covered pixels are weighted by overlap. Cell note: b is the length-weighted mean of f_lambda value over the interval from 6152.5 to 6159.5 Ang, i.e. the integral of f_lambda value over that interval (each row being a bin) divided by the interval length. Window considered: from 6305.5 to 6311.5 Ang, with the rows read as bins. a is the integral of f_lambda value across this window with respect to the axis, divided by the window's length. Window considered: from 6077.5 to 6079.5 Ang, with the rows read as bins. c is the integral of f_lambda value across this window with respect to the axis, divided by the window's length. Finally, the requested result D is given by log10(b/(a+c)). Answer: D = -0.292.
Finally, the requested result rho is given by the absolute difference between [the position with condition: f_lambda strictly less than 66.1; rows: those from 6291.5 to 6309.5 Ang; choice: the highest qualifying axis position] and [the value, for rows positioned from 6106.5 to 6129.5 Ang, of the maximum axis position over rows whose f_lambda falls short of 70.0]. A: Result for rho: 180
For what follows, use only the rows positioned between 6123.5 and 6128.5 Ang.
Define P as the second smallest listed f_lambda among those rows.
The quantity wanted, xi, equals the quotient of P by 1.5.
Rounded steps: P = 68.7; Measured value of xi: 45.8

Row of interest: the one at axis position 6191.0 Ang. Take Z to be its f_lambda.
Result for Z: 63.5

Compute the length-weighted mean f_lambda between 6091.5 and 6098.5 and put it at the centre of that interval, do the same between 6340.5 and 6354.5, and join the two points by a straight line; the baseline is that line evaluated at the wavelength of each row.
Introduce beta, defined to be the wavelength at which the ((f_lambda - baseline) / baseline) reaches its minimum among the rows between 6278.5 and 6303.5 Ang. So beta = 6296.0 Ang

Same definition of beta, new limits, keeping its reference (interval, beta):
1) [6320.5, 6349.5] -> 6321.0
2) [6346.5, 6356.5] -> 6354.0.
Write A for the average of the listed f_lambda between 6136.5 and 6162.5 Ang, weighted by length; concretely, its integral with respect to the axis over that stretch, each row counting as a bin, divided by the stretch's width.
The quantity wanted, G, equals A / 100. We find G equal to 0.664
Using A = 66.4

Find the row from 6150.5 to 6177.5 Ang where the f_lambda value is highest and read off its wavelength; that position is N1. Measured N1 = 6172.0 Ang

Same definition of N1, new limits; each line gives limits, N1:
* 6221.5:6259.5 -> 6227.0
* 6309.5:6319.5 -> 6311.0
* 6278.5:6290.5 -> 6283.0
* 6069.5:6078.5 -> 6075.0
